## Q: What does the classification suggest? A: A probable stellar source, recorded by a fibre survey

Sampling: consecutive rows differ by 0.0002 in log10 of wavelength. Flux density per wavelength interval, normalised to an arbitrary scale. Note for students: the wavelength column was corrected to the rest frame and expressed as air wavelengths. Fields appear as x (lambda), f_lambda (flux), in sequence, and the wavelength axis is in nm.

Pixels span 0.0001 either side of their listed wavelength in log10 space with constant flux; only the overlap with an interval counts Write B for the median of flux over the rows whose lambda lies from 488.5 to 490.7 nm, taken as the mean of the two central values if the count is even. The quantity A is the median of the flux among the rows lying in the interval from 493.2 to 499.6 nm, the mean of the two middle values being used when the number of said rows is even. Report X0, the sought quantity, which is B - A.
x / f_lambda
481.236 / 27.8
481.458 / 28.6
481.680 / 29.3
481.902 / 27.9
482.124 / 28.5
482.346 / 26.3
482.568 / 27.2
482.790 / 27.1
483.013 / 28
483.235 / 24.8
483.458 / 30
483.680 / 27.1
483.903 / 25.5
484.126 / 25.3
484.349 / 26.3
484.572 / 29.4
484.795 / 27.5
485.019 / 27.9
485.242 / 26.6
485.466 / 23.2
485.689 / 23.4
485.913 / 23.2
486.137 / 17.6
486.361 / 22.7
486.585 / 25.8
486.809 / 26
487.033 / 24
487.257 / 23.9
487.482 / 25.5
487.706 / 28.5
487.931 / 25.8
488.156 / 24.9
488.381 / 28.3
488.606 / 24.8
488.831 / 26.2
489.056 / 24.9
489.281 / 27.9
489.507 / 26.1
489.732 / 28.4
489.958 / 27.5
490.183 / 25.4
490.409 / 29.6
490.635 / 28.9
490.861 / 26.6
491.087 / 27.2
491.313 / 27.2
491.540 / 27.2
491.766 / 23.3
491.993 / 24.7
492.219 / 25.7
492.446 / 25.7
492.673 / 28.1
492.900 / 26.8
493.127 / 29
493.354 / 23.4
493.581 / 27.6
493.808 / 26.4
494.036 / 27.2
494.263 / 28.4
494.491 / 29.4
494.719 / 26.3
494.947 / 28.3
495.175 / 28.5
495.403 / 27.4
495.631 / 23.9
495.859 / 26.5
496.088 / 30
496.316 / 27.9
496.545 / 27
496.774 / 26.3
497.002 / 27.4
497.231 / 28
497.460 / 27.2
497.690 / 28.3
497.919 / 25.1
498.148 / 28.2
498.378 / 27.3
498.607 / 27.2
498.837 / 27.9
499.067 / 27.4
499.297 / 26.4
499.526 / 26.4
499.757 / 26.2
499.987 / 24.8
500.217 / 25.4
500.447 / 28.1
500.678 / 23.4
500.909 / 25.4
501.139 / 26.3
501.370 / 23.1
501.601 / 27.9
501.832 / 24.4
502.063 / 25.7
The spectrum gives -0.5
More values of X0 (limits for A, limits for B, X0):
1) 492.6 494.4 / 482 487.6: -1.4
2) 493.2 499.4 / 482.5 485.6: -0.3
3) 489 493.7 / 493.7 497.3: 0.2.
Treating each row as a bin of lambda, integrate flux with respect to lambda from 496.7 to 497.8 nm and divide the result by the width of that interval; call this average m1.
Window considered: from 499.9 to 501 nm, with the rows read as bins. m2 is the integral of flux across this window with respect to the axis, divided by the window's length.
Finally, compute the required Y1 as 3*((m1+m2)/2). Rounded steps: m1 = 27.5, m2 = 25.4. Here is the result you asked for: 79.4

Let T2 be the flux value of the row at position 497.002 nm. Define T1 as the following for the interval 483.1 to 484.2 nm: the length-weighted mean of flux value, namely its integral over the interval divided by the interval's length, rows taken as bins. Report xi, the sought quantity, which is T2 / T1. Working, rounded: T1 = 26.6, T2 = 27.4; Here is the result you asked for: 1.03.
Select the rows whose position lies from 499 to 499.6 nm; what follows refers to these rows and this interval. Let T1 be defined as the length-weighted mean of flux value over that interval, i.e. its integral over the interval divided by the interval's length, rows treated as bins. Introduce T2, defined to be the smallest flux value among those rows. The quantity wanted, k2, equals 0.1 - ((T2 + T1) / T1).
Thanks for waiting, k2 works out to -1.89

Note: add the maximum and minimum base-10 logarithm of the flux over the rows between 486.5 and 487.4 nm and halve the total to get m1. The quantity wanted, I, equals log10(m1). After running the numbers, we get 0.145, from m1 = 1.397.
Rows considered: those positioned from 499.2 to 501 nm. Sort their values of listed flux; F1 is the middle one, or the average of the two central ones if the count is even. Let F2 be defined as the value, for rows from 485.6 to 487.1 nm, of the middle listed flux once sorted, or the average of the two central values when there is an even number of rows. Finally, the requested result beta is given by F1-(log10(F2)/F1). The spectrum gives 25.7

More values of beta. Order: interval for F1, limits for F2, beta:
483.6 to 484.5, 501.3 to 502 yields 25.8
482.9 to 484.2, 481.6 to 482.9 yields 26.2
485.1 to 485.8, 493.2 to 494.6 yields 23.3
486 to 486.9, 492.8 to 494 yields 24.2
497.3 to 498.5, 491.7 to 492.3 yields 27.2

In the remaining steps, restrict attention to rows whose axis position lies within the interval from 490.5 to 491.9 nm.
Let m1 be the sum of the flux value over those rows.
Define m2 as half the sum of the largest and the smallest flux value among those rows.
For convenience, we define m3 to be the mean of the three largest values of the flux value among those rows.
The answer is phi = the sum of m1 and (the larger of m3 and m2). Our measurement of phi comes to 188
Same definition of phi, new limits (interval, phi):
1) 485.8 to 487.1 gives 165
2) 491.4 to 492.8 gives 182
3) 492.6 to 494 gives 190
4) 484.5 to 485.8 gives 186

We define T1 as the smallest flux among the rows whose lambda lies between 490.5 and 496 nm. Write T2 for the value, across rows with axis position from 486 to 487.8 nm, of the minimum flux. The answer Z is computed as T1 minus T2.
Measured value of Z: 6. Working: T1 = 23.3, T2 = 17.6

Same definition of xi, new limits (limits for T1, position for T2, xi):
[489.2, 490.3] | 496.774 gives 0.97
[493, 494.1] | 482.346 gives 0.98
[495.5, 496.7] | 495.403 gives 1.01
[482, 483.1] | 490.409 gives 1.08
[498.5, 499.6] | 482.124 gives 1.05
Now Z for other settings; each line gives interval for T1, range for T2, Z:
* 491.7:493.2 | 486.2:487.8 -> 1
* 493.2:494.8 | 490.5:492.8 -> 0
